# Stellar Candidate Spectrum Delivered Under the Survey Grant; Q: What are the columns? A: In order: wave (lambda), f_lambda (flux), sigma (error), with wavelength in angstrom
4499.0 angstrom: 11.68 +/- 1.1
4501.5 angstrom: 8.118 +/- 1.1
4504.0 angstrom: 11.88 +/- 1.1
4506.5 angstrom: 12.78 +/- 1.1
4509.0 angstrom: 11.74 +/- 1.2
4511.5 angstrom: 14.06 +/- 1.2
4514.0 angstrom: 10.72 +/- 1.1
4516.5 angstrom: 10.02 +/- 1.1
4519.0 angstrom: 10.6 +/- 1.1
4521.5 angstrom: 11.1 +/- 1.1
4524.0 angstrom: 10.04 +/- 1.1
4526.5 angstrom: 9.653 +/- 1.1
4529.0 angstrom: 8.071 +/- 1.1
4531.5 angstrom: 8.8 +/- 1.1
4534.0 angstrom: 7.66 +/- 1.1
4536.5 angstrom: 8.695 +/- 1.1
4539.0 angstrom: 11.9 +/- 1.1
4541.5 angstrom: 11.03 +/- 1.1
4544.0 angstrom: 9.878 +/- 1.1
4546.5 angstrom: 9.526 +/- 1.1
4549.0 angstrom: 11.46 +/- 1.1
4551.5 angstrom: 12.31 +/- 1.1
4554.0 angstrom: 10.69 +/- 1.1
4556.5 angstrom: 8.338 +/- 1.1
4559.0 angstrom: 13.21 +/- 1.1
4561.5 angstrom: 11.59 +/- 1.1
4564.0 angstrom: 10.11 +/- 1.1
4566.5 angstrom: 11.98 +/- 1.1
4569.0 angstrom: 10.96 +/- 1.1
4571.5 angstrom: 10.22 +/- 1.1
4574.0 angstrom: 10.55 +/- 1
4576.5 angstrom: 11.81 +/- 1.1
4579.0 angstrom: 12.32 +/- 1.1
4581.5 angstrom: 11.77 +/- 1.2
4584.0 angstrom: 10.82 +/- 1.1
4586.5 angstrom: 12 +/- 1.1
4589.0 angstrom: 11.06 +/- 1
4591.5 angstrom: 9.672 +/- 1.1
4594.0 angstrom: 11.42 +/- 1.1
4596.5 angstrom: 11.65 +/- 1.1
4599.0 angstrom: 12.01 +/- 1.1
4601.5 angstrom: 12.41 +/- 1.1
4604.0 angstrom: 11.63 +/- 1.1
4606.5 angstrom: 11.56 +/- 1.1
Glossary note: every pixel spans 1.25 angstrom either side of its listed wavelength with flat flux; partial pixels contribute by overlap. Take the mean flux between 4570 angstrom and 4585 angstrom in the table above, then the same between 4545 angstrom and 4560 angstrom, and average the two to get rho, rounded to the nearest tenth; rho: 11.1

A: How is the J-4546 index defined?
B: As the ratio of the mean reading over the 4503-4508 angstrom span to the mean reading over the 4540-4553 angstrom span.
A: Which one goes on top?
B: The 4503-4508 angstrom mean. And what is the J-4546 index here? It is 1.1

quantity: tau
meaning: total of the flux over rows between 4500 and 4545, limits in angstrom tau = 187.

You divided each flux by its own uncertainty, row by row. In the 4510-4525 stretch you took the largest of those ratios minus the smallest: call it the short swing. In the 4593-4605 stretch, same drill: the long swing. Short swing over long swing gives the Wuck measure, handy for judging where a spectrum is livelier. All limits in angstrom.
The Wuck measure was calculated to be 2.9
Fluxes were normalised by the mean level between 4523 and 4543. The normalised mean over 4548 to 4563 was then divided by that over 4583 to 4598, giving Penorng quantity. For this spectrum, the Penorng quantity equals 1.01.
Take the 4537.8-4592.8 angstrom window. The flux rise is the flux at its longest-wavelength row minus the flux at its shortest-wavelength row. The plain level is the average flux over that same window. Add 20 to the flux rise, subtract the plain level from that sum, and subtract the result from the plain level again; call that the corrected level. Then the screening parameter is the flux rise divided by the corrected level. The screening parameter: -0.51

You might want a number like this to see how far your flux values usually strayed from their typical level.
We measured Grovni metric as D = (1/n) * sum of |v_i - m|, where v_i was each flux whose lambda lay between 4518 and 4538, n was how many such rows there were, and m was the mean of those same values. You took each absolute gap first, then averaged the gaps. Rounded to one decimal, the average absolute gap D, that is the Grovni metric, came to 1.0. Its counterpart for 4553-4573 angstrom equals 1.0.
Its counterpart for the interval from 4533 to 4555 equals 1.3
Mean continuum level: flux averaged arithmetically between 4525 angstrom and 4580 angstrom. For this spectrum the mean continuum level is 10.5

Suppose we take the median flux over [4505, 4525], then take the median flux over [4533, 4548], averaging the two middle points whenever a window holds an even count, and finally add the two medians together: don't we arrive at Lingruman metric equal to 20.6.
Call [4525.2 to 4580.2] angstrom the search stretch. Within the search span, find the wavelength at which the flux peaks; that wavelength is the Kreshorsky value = 4559.0 angstrom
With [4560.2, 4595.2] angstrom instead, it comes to 4579.0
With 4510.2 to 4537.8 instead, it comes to 4511.5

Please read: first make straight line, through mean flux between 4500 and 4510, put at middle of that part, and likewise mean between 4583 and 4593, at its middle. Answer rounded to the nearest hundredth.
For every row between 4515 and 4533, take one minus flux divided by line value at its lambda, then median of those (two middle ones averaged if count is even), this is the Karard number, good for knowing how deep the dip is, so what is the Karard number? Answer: 0.10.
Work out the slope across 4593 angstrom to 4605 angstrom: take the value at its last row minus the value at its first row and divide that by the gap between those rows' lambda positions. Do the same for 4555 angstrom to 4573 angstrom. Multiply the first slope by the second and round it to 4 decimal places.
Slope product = 0.0026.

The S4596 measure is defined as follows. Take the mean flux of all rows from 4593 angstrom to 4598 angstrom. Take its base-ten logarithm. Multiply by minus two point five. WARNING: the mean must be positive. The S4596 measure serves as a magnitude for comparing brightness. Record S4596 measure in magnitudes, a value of -2.66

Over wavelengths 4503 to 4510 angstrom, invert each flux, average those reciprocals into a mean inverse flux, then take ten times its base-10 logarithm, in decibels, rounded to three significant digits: -10.8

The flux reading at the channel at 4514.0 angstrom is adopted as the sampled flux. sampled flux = 10.72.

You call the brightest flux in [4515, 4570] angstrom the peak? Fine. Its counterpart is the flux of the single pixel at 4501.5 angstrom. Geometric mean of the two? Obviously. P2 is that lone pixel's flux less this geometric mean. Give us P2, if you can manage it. -2.2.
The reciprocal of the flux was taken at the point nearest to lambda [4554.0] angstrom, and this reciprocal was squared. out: 0.0088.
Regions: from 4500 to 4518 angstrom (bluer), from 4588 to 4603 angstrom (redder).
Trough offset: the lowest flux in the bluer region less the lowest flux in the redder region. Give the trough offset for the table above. -1.6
